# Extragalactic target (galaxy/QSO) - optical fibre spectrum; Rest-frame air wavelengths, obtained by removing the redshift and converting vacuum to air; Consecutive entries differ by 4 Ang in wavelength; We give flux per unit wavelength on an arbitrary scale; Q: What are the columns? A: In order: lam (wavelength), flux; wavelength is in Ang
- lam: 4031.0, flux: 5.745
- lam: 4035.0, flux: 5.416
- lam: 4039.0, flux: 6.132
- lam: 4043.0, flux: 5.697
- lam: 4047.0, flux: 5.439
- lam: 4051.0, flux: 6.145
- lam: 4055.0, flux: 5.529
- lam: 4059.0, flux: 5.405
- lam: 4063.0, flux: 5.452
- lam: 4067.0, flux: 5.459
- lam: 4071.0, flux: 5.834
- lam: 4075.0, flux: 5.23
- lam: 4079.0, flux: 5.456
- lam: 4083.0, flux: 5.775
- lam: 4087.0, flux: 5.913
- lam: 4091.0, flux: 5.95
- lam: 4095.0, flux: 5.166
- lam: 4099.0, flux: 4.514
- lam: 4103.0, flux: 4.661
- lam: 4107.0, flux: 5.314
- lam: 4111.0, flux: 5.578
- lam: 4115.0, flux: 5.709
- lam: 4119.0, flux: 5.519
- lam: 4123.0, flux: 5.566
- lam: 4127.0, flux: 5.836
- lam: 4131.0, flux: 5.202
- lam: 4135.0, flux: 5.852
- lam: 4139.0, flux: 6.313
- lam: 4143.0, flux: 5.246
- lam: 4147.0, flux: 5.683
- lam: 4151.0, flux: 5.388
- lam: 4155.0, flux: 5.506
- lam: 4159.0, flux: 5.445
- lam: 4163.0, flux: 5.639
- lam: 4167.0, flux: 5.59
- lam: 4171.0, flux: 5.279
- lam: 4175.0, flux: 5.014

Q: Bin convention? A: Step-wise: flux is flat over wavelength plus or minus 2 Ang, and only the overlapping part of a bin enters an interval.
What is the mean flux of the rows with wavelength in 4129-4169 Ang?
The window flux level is 5.59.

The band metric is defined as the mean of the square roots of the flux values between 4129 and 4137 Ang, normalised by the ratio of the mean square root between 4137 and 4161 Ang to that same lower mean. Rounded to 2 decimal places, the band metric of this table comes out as 2.34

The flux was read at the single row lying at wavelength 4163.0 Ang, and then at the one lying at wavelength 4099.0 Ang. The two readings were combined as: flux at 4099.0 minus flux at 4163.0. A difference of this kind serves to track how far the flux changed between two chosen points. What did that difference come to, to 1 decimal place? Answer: -1.1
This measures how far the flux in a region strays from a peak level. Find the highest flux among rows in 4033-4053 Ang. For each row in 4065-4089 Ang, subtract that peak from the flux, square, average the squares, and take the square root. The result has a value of 0.59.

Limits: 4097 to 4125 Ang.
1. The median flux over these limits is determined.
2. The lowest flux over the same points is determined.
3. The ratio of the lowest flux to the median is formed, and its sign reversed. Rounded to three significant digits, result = -0.818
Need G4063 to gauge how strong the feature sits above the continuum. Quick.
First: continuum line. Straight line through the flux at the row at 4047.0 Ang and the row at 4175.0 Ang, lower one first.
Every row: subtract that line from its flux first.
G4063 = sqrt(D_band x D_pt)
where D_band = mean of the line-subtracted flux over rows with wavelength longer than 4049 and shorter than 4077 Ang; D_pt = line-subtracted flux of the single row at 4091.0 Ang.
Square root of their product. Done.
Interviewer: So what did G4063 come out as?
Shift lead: 0.36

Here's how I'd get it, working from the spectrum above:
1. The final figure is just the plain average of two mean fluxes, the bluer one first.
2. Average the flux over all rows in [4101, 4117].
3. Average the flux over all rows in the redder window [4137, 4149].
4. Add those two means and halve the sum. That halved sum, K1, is 5.531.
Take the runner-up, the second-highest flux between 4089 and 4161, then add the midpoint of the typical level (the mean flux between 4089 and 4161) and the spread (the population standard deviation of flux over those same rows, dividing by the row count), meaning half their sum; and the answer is 8.89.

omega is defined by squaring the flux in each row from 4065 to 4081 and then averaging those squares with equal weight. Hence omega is 30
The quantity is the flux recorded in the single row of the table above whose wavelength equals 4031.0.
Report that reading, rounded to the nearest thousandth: 5.745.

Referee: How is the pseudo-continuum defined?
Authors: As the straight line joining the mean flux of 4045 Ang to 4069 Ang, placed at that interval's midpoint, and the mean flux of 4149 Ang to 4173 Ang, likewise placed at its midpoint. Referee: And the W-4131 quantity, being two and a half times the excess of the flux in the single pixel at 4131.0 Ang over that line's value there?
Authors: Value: -0.8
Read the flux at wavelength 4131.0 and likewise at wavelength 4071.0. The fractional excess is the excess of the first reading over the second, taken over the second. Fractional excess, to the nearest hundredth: -0.11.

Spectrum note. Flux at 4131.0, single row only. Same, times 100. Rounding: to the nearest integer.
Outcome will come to 520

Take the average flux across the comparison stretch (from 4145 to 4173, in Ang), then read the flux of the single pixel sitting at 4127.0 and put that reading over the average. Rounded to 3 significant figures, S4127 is 1.06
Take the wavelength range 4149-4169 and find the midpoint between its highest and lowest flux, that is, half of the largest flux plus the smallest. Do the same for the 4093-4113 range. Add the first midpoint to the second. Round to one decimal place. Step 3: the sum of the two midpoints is 10.6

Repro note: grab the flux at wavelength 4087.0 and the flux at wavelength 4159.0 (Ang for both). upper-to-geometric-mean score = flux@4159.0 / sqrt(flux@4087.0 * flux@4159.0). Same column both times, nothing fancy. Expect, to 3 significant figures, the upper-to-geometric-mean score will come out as 0.960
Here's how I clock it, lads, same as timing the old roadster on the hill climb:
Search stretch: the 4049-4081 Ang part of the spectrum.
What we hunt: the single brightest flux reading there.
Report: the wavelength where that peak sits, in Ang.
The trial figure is 4051.0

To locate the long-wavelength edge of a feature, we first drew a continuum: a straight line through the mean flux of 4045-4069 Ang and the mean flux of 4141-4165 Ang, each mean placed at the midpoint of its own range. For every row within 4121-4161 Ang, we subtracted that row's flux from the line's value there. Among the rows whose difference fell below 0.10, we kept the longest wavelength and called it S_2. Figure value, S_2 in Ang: 4159.0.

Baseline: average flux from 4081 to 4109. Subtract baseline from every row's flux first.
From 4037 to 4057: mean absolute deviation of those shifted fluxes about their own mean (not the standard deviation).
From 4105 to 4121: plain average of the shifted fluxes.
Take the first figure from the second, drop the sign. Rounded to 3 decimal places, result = 0.078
